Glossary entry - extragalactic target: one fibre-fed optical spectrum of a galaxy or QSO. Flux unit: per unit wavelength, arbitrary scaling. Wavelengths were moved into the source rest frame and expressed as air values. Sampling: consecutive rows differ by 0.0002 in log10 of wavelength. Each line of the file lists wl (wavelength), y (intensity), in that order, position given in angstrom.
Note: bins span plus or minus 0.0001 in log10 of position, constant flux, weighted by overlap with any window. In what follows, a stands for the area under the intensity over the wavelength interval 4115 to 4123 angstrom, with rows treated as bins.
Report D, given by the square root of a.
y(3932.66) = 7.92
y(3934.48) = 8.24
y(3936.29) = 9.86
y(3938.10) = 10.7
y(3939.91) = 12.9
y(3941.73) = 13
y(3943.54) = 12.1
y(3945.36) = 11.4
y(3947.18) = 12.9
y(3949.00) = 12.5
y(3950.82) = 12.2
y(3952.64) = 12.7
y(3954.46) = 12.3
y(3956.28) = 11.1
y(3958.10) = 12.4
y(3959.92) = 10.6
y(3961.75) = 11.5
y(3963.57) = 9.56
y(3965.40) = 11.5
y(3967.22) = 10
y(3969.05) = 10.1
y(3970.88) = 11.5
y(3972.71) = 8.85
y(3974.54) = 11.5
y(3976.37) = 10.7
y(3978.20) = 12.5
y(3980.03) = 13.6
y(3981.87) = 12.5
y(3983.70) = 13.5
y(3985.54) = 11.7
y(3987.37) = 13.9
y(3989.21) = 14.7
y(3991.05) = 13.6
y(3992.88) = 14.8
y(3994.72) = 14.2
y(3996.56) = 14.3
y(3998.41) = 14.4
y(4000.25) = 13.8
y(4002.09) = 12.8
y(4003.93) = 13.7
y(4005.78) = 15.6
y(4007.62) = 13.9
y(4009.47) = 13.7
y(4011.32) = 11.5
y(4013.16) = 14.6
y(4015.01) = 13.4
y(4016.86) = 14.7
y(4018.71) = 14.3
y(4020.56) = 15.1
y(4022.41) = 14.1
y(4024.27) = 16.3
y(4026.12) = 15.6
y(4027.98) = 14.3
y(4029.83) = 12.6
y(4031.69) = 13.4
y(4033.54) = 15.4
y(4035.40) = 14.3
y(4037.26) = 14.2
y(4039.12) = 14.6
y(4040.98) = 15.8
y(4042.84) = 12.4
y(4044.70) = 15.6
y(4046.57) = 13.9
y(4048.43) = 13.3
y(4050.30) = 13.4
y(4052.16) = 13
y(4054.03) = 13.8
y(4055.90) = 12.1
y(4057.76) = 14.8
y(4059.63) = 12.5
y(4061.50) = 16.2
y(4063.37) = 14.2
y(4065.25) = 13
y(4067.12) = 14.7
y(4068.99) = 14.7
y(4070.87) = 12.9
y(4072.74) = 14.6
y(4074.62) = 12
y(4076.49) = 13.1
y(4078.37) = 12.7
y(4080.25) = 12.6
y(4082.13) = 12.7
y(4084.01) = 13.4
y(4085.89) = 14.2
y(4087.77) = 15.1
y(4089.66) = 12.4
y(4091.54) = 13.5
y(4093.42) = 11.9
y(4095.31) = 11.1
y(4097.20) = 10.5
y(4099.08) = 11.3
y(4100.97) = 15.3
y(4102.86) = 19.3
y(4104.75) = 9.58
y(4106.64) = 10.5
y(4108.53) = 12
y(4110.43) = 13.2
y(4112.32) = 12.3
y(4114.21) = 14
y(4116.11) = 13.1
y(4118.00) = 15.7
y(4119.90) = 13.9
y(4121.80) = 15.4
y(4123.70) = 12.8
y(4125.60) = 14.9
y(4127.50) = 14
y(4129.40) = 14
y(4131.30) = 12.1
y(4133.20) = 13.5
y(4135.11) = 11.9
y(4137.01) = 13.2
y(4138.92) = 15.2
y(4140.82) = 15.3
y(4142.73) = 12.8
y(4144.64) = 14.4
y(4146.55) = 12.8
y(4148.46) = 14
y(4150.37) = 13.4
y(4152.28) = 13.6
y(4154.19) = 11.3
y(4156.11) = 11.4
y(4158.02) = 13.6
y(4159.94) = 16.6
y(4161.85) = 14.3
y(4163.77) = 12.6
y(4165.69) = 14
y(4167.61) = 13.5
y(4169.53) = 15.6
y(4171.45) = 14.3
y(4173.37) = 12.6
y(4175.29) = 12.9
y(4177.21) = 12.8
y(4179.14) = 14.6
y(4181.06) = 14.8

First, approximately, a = 116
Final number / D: 10.8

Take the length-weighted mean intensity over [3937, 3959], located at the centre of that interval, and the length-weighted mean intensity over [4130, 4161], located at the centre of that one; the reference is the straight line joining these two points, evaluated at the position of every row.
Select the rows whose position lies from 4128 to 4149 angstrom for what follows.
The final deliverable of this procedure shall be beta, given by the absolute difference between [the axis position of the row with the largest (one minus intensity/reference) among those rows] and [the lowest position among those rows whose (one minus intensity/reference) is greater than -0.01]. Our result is 3.8 angstrom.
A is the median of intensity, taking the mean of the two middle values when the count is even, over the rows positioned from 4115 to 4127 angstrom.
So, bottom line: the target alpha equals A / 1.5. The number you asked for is 9.6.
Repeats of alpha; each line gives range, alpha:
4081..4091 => 8.9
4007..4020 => 9.3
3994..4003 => 9.5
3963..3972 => 6.7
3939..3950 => 8.5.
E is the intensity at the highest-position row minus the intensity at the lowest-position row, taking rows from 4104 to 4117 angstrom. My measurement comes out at 4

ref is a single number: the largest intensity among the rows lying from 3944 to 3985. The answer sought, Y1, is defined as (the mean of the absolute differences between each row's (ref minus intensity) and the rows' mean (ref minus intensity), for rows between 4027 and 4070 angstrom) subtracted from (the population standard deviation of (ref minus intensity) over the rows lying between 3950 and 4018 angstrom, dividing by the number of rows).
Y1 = 0.71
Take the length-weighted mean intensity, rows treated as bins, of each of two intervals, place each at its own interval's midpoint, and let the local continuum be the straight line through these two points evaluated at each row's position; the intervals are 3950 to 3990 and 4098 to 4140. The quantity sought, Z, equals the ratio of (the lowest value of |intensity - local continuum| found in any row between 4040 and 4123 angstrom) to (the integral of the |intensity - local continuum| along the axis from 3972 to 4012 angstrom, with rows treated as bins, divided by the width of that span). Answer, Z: 0.03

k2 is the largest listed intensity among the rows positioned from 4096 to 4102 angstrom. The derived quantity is 15.3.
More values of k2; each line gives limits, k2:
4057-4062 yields 16.2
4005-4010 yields 15.6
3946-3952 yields 12.9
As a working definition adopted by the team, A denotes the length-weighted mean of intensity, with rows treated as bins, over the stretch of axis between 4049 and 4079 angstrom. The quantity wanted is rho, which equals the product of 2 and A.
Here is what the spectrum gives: 27.2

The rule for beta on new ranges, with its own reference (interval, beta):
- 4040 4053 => 0.0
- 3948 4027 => 21.9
